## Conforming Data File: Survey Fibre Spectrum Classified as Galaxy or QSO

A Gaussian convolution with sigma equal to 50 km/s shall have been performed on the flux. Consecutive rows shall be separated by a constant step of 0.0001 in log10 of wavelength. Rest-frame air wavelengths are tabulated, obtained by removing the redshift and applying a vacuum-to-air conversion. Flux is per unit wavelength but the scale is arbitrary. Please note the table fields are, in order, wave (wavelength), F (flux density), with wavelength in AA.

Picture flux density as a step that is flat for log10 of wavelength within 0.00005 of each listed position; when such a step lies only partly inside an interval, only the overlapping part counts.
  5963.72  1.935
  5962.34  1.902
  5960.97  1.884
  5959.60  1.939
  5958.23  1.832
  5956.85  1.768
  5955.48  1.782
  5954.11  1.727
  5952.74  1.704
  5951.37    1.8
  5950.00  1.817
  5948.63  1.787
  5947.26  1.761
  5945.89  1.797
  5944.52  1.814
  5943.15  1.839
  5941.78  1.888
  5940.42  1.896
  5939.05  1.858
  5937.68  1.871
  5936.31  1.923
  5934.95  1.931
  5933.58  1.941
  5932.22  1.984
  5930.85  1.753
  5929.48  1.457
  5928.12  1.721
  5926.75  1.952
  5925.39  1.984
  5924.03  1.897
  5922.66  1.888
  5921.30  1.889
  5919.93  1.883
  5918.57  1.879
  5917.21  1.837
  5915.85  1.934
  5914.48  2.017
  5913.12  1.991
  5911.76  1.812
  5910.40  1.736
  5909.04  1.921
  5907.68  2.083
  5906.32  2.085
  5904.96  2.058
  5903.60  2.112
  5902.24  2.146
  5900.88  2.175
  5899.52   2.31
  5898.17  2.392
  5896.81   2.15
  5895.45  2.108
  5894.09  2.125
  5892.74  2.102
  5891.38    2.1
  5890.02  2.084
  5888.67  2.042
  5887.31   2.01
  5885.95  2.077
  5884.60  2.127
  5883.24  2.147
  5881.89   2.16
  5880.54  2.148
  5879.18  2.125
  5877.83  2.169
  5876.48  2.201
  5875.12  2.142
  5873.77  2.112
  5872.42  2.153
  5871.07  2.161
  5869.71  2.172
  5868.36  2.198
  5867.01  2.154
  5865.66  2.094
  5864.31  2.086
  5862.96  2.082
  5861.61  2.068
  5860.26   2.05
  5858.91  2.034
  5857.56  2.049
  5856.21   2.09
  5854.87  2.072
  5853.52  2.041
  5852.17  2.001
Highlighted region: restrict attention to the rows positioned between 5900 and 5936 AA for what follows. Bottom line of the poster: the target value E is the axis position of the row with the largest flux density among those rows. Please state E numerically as 5900.88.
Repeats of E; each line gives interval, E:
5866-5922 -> 5898.17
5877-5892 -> 5877.83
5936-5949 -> 5936.31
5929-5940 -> 5932.22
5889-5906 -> 5898.17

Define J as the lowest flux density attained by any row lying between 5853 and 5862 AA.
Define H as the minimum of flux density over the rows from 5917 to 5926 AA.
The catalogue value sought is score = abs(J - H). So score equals 0.20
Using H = 1.837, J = 2.034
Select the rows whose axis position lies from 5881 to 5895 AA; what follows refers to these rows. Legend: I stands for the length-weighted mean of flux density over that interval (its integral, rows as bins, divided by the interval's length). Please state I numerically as 2.1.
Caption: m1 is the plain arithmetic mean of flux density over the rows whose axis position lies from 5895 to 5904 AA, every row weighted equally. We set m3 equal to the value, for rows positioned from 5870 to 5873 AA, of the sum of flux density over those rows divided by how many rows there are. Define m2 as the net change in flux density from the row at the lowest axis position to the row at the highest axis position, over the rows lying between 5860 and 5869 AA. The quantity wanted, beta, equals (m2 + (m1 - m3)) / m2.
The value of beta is 1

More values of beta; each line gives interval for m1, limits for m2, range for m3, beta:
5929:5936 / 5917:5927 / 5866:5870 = -2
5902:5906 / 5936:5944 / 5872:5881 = 2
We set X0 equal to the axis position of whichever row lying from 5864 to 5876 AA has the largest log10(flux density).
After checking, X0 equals 5868.36 AA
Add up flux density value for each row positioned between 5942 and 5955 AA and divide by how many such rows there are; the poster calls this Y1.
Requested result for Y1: 1.78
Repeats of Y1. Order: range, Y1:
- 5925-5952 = 1.84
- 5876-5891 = 2.12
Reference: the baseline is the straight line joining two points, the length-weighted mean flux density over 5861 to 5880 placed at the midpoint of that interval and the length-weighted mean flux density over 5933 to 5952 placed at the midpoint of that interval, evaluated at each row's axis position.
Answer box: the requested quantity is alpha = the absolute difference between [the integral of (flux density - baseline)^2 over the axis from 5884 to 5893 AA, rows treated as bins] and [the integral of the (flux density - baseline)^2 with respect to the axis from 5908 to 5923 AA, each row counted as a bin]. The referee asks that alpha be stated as 0.15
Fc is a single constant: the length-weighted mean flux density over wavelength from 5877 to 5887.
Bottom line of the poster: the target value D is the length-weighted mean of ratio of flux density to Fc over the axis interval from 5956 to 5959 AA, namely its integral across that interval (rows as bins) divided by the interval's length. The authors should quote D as 0.84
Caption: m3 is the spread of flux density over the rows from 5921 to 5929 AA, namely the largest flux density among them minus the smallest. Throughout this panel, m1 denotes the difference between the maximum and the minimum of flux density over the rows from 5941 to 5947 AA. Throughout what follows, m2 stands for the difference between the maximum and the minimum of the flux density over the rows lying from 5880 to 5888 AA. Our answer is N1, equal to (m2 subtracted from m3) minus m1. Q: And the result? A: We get 0.02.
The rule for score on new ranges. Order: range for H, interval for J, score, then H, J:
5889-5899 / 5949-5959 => 0.38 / 2.084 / 1.704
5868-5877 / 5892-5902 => 0.01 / 2.112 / 2.102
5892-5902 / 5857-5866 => 0.07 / 2.102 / 2.034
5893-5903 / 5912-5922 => 0.27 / 2.108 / 1.837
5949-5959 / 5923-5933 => 0.25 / 1.704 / 1.457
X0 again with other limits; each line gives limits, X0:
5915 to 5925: 5915.85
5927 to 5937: 5932.22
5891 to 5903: 5898.17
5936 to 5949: 5936.31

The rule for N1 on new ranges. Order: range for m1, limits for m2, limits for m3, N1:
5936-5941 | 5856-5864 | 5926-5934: 0.41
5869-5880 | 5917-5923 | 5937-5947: -0.04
